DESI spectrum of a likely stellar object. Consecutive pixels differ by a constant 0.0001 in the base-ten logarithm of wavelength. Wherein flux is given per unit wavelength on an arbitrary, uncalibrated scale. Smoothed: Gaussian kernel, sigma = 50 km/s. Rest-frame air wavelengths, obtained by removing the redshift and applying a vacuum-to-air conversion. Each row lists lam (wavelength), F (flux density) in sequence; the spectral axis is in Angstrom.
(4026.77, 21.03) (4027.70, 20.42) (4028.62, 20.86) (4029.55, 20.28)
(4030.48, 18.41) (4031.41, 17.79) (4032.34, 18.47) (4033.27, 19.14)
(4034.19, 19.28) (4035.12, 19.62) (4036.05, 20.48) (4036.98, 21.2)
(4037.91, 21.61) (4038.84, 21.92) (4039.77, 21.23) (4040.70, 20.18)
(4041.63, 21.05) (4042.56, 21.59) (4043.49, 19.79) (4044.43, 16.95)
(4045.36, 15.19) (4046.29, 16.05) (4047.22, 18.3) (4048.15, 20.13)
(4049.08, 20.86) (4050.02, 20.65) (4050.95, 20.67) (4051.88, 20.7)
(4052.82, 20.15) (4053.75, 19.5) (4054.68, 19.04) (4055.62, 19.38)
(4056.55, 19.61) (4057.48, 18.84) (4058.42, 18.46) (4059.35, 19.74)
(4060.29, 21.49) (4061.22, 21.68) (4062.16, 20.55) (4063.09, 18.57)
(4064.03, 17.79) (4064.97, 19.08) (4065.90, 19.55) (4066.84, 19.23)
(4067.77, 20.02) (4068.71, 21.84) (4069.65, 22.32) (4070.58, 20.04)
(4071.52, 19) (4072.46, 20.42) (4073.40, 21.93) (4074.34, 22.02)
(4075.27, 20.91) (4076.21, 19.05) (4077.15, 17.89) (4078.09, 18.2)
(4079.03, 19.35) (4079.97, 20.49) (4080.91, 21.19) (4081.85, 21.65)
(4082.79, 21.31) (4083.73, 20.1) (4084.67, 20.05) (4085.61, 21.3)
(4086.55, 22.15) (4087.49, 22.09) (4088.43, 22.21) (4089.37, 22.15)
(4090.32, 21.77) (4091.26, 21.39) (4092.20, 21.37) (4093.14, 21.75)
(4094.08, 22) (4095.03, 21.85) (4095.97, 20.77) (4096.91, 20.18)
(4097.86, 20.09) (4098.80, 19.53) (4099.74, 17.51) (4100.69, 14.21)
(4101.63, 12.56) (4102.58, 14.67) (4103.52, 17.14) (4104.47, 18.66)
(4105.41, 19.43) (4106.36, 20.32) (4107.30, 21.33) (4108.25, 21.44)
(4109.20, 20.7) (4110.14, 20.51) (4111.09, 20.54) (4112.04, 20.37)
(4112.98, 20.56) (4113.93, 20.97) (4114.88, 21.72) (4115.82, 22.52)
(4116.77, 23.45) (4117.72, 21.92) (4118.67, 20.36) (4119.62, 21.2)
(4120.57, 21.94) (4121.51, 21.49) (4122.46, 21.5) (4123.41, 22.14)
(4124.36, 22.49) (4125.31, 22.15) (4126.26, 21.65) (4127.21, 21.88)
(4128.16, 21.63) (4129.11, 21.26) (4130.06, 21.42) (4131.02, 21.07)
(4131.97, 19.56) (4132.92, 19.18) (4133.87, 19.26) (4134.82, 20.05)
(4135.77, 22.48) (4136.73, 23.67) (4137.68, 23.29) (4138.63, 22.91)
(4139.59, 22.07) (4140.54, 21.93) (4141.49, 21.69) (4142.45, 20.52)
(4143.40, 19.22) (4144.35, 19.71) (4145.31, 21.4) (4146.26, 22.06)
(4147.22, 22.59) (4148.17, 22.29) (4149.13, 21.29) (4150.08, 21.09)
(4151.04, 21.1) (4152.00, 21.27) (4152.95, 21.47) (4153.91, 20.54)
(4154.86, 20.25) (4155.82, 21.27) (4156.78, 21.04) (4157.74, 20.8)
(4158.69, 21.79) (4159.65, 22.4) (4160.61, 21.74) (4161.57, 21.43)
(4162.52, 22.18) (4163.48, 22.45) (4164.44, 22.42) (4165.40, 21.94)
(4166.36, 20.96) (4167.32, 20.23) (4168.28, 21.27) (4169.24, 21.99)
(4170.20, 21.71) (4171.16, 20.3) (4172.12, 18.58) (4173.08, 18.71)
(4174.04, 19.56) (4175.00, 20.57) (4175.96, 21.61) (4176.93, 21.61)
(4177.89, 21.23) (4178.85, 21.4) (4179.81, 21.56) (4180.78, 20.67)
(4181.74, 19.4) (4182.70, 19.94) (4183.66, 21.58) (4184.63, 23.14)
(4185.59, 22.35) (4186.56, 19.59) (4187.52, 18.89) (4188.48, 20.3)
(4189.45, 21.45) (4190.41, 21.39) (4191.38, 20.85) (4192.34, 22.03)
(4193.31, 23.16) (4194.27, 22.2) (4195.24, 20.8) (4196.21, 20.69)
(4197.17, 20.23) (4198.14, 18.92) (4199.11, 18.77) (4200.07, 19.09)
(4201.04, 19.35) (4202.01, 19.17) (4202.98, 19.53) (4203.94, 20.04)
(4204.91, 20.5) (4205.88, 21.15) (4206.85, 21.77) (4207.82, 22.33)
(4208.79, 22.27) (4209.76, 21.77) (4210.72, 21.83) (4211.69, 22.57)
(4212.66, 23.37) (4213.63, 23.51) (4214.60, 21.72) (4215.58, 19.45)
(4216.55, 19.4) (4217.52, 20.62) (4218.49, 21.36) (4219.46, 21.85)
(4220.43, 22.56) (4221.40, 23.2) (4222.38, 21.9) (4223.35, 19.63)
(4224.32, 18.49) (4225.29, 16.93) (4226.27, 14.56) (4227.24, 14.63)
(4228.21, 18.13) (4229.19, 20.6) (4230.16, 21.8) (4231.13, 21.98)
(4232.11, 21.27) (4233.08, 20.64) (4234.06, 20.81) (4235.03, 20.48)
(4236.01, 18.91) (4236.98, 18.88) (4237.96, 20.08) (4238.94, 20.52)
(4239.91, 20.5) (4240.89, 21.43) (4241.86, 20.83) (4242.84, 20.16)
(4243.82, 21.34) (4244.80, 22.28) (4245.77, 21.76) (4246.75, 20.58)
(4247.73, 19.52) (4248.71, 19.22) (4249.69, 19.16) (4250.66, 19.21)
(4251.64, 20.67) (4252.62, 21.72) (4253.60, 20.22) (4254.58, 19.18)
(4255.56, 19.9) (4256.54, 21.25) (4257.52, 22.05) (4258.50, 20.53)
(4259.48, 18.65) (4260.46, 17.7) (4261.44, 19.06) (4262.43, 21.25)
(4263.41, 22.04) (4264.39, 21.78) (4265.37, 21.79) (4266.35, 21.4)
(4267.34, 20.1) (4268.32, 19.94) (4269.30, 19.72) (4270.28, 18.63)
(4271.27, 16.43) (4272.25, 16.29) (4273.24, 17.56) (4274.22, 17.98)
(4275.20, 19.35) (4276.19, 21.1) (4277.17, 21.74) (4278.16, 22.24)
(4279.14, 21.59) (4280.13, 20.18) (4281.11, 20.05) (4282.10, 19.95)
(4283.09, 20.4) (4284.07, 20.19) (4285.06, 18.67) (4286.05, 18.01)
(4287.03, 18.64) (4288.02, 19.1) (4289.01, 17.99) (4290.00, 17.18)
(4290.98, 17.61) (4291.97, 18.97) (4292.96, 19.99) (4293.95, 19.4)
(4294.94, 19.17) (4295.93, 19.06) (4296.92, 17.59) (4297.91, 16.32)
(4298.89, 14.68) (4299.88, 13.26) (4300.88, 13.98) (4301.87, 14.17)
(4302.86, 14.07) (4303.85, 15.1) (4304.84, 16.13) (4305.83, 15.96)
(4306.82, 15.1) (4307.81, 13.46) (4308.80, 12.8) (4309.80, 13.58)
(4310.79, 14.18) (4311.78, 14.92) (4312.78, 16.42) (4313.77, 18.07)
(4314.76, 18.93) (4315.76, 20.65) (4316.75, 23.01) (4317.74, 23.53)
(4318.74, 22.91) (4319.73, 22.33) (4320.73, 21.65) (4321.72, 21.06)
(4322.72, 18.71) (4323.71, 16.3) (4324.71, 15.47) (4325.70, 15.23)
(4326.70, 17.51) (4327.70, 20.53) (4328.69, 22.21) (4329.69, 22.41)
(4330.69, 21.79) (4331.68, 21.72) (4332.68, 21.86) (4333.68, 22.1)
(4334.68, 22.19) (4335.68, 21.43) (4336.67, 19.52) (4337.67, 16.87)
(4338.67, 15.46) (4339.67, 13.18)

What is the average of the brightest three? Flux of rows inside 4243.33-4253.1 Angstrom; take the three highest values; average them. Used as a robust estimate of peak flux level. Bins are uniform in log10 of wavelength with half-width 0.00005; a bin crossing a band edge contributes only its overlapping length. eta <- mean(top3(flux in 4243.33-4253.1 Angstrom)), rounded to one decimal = 21.9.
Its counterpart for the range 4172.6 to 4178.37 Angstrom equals 21.5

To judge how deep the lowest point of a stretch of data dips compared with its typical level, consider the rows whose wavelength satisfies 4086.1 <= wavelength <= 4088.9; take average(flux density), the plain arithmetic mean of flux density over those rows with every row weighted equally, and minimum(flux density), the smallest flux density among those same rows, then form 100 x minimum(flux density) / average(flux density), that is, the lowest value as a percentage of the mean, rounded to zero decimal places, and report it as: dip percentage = 100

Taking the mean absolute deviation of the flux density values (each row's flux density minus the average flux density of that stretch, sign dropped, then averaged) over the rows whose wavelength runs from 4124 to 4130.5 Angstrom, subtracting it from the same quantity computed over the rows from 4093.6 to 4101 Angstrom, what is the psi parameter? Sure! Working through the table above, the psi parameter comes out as 1.5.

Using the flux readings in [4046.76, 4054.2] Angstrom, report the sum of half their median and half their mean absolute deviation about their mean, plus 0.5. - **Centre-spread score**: 11.0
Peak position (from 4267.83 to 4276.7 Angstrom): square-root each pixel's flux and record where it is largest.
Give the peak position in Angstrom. 4276.19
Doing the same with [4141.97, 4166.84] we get 4147.22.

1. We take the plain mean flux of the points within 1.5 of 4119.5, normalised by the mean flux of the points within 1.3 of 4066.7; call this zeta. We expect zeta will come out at 1.08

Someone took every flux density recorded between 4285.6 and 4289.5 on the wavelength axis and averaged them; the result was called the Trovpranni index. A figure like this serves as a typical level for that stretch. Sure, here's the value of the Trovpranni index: 18.4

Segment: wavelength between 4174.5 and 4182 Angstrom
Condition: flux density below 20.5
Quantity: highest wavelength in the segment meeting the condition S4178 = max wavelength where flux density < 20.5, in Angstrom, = 4181.74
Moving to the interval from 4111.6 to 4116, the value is 4112.04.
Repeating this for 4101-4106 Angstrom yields 4105.41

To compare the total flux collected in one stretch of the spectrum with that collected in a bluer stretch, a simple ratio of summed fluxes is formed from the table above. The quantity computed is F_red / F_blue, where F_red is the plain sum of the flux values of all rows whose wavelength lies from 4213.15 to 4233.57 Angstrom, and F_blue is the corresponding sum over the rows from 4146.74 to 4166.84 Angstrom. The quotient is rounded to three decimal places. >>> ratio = 0.938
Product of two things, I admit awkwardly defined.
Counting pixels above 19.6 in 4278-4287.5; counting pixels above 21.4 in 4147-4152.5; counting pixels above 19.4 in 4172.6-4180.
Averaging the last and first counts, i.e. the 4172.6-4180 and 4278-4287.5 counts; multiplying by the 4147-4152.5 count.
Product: 14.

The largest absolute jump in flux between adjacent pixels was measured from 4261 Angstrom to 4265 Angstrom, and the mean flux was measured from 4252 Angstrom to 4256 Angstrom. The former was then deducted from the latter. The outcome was 18.1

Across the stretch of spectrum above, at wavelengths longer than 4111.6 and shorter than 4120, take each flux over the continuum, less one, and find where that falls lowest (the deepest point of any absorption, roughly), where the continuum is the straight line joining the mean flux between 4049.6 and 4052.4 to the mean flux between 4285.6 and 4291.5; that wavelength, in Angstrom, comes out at 4112.04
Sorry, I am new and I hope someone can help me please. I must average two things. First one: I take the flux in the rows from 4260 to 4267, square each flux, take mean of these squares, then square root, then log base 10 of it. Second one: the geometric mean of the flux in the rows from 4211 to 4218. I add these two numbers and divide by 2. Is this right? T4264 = 11.4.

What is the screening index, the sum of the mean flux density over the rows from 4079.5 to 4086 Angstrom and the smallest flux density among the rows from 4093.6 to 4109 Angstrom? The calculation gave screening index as 33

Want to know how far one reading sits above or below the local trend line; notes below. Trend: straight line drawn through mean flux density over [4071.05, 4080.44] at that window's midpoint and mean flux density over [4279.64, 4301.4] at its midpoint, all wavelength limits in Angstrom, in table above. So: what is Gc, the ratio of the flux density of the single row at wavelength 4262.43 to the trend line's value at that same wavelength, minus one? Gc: 0.15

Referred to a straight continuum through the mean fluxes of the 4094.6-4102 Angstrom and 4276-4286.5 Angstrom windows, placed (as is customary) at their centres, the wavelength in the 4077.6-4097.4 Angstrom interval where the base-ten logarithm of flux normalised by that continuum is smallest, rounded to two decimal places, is 4078.09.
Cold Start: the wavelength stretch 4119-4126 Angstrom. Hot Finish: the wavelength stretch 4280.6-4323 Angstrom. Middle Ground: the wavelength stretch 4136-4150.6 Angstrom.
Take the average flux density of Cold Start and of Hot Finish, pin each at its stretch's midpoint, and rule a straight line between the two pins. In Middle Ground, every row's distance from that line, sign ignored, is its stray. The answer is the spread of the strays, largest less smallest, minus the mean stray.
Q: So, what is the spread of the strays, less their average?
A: 1.1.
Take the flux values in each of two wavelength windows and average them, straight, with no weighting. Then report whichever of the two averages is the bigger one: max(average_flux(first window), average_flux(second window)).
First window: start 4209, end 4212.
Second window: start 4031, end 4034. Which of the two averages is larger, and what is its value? 22.1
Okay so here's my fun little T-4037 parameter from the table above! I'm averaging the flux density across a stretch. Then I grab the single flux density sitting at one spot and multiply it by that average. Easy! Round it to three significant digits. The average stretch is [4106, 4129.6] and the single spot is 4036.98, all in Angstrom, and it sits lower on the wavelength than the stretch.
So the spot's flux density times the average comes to 455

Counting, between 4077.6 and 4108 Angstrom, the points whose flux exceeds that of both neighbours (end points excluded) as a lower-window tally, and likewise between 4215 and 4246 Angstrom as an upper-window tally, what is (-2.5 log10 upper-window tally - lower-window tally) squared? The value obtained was 35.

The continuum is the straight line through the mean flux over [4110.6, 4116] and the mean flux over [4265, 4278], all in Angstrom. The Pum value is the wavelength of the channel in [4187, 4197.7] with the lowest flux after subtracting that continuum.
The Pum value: 4187.52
